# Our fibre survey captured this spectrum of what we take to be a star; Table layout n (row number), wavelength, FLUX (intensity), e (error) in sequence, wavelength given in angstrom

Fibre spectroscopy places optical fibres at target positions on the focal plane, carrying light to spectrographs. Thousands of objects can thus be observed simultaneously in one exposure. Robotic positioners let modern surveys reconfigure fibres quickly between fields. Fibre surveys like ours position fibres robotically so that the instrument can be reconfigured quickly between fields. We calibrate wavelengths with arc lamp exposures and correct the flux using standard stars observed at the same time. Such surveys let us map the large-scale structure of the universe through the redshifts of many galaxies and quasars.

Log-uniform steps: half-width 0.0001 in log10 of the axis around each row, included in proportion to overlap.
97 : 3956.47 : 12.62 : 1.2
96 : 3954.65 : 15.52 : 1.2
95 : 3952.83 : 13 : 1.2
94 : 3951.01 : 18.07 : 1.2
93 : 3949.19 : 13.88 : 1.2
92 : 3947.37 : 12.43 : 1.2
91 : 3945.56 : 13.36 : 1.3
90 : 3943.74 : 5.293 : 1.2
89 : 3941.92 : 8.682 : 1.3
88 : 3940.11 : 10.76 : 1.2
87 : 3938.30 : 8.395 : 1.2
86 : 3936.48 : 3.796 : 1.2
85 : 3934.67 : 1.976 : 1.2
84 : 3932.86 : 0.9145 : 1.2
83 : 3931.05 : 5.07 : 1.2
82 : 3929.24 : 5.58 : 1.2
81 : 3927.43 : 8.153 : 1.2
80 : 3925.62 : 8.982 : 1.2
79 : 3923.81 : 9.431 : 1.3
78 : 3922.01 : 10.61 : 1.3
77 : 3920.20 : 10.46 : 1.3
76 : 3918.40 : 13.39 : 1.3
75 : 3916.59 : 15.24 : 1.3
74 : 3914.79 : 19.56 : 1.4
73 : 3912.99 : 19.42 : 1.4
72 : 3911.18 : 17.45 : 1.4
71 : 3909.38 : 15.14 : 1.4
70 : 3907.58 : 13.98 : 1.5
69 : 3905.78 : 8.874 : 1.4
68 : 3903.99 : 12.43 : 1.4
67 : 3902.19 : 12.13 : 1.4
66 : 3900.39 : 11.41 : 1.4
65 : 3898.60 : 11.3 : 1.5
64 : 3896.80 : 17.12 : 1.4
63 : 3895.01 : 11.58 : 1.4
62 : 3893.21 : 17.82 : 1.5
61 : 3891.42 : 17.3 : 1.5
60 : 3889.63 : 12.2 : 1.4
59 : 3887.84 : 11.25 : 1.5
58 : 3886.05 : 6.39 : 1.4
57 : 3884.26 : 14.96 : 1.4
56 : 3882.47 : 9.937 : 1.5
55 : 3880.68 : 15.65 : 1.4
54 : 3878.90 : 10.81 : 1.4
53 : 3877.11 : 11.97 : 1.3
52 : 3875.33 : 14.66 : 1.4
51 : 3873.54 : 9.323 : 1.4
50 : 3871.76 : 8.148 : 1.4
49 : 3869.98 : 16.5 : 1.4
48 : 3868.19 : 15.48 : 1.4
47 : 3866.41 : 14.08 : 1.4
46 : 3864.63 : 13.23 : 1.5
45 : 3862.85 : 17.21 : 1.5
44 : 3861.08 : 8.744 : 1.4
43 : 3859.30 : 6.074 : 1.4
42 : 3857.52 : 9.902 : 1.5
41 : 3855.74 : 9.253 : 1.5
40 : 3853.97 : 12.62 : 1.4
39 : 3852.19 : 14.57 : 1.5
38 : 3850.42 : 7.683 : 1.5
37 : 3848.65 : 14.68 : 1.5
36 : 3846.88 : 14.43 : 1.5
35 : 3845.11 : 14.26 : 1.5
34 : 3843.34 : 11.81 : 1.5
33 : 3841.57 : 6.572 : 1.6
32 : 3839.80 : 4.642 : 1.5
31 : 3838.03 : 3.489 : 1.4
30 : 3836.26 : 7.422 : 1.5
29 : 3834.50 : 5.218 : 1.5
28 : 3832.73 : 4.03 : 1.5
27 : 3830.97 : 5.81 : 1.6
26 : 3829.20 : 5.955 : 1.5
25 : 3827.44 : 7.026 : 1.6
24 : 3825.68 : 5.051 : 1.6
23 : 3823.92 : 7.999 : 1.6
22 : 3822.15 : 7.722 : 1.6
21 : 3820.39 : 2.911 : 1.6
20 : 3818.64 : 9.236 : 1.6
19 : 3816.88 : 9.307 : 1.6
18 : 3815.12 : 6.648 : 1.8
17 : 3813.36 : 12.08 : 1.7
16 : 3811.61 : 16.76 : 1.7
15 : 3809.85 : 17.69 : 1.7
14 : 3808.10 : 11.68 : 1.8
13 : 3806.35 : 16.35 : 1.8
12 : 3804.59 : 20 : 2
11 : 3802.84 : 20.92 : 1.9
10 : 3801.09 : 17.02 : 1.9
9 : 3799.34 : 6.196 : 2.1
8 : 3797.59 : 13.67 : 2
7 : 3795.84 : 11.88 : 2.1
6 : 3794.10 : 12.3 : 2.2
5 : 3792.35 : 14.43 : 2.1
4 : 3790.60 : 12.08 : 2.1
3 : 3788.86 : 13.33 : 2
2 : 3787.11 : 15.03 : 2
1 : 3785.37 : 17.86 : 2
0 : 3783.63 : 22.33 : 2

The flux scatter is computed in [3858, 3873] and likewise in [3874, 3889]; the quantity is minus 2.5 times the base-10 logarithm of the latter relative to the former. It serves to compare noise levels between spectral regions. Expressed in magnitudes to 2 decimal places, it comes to 0.34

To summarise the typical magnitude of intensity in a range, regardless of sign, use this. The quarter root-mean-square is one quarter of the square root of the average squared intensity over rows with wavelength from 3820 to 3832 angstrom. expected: 1.6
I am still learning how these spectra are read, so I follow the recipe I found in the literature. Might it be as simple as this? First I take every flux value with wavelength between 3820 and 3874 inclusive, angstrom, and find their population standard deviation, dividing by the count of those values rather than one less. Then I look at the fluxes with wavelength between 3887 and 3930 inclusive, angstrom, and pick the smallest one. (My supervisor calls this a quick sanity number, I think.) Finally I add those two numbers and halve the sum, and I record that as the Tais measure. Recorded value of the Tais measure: 4.9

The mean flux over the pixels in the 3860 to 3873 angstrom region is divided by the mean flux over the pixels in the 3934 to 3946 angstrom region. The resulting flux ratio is 1.8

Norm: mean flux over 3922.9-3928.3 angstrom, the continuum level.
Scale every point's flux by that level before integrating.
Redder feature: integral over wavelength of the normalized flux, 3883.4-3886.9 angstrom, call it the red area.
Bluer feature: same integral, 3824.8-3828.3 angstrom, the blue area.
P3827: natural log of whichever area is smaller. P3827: 0.9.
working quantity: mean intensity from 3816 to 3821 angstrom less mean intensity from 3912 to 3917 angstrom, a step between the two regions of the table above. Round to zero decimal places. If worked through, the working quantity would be -11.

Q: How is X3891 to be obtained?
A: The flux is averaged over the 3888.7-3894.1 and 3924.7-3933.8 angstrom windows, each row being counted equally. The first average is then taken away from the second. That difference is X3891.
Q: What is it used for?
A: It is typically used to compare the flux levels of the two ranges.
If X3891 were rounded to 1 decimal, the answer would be -10.0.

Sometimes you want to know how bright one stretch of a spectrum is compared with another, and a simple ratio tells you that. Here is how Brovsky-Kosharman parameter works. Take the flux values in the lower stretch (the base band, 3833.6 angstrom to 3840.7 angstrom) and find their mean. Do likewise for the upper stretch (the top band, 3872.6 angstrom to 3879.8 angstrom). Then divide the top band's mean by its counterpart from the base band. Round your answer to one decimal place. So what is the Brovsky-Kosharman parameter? 2.3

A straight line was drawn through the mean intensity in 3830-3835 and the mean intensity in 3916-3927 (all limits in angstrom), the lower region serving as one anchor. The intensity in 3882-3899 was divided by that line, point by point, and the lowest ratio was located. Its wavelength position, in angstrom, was 3886.05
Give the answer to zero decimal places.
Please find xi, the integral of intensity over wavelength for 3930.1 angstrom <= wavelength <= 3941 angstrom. 56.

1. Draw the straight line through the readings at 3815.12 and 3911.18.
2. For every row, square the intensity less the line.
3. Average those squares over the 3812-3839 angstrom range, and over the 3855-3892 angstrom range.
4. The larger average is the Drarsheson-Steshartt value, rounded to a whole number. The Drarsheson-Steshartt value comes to 13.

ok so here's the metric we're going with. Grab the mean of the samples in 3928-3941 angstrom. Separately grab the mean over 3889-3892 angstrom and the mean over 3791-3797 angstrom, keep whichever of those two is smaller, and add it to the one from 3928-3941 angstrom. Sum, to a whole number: 18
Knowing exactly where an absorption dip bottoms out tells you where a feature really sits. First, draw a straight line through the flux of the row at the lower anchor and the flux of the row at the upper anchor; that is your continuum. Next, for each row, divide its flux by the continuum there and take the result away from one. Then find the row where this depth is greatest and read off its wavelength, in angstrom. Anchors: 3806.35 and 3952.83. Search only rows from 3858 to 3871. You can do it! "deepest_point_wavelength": 3859.30 angstrom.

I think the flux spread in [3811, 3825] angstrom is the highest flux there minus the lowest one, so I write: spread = 13.8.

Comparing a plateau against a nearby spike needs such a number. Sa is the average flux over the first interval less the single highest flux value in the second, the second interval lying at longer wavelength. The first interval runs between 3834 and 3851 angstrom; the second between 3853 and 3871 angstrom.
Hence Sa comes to -8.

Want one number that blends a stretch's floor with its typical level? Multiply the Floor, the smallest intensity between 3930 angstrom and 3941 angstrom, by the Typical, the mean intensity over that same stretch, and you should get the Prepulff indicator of 5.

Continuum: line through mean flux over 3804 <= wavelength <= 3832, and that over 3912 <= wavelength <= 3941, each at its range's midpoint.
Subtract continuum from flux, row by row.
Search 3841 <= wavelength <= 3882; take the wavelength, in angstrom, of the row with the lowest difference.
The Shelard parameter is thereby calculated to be 3859.30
